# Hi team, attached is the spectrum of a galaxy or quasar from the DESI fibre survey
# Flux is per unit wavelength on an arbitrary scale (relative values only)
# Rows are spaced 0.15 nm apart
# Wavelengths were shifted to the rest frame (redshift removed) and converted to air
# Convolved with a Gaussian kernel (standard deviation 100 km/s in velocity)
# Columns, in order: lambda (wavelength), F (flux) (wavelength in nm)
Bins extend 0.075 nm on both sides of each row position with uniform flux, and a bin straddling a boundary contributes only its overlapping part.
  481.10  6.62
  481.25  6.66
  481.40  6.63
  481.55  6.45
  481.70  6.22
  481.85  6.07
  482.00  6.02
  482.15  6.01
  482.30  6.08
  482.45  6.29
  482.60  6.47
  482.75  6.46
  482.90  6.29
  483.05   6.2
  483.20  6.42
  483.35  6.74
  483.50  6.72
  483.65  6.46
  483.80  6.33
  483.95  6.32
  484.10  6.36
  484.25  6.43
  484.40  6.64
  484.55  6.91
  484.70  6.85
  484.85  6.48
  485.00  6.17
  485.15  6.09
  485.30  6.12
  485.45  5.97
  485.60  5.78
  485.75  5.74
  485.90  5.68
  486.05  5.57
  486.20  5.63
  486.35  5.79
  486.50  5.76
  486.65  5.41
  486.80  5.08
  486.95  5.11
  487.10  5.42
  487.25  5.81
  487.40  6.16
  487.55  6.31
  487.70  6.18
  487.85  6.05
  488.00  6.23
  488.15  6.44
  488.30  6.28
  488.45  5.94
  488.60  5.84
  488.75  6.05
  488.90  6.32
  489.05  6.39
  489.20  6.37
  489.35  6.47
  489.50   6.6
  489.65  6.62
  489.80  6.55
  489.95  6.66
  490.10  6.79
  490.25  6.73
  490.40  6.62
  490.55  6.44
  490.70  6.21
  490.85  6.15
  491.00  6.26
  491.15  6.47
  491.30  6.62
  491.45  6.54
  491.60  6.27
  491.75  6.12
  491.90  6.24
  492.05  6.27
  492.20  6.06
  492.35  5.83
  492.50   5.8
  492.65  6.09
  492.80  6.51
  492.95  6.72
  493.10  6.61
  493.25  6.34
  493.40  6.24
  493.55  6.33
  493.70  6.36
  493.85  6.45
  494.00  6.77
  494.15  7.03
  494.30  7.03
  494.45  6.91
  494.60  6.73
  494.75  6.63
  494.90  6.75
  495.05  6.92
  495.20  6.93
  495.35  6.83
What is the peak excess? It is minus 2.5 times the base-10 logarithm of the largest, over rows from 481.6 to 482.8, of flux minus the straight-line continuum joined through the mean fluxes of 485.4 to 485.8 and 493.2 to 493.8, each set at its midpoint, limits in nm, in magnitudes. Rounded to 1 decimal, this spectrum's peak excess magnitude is 0.2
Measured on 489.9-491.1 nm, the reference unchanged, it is 0.4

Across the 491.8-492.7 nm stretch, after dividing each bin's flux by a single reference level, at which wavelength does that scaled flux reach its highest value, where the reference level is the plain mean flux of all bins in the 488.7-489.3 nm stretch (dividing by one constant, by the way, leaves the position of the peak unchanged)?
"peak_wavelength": 492.05 nm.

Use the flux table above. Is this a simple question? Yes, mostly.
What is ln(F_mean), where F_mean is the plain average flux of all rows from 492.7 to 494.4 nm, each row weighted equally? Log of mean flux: 1.88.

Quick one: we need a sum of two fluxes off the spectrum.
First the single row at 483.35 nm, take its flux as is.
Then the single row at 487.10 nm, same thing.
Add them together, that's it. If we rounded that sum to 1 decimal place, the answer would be 12.2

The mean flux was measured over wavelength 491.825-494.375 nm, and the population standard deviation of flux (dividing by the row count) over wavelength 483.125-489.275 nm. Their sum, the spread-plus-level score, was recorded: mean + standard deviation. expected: 6.83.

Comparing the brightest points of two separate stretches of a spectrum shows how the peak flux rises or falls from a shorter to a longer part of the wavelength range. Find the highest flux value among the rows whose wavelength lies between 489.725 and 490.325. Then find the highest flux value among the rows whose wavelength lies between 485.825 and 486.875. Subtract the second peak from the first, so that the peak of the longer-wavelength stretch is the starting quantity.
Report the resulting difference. 1.0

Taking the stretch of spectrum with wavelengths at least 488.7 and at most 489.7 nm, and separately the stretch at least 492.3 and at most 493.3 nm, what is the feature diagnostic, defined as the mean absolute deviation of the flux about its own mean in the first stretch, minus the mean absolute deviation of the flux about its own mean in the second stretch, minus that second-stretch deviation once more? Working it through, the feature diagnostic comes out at -0.49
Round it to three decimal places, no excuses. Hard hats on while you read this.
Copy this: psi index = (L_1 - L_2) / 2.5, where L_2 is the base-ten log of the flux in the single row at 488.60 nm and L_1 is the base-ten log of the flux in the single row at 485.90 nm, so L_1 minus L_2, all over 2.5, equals -0.005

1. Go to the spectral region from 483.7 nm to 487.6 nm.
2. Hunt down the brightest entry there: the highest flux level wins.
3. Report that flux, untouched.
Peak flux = 6.91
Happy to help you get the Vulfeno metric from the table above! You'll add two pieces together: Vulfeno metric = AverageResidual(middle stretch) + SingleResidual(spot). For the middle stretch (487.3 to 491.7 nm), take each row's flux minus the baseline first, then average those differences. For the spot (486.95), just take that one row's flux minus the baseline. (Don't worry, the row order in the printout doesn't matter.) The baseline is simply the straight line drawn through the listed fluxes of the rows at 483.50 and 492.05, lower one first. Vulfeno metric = -1.47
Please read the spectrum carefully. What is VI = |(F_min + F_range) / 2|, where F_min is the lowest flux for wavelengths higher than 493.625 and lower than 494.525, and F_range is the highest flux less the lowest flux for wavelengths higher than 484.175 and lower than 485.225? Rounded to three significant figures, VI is 3.59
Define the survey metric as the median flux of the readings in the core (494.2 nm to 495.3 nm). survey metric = 6.91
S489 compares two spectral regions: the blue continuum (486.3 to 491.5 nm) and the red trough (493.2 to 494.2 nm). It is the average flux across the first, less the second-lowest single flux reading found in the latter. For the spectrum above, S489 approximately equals -0.14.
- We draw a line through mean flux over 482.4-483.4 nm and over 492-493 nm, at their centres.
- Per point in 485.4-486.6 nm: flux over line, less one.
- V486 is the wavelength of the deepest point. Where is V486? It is 486.05 nm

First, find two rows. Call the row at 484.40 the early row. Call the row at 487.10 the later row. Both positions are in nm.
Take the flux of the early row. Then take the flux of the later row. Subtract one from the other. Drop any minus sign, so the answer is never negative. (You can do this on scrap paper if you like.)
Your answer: 1.22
